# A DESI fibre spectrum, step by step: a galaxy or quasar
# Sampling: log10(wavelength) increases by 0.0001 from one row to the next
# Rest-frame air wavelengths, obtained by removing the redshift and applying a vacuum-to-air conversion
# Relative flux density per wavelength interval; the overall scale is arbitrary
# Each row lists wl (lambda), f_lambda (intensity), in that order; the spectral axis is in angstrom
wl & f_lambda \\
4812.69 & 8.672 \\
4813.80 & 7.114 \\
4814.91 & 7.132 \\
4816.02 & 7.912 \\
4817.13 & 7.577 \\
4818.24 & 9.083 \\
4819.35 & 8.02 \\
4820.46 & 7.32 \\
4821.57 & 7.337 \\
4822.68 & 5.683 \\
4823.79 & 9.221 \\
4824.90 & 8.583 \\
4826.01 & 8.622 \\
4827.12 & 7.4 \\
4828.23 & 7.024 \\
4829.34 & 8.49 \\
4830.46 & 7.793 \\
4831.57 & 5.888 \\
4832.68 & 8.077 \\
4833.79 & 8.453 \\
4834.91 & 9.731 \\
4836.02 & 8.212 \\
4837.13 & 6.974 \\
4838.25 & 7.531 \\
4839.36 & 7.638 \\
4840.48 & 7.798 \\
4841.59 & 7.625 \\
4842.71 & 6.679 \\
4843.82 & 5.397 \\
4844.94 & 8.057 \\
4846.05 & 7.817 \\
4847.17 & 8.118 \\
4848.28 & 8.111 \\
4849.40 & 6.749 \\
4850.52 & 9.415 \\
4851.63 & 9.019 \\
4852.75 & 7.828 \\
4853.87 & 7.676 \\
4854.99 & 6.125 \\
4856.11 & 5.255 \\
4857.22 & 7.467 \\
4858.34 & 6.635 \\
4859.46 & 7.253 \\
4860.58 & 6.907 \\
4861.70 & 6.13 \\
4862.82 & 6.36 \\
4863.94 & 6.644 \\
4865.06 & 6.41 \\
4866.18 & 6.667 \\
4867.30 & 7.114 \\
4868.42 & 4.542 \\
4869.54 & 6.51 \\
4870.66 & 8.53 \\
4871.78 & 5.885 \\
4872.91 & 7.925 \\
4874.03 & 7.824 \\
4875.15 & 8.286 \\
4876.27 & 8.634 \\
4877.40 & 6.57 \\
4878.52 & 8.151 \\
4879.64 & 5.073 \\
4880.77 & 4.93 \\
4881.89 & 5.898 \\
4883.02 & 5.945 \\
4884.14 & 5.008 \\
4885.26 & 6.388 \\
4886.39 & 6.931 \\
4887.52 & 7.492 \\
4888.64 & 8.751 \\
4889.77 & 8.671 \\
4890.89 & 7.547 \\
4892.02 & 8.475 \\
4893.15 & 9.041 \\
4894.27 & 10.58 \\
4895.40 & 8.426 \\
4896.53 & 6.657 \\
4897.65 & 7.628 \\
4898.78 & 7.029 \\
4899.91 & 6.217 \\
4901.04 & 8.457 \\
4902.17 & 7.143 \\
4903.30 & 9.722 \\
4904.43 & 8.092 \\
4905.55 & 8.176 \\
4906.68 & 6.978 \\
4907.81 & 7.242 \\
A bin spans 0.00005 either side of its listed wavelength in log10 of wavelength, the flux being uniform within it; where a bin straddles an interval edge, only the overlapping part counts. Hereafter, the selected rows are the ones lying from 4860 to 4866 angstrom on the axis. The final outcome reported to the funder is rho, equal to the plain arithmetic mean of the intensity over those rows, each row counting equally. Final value 6.5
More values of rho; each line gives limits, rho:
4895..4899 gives 7.4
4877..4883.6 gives 6.1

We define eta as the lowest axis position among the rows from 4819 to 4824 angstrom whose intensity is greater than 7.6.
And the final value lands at 4819.35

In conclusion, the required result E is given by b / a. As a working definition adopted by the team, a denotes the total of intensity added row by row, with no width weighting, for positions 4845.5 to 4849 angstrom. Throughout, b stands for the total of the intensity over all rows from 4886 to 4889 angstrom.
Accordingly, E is 0.96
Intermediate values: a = 24.0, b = 23.2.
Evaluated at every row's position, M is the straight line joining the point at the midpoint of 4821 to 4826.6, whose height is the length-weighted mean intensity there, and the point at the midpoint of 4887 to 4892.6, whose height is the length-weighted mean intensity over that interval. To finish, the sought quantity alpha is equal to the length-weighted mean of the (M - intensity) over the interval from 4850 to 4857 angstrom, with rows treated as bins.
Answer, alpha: 0.5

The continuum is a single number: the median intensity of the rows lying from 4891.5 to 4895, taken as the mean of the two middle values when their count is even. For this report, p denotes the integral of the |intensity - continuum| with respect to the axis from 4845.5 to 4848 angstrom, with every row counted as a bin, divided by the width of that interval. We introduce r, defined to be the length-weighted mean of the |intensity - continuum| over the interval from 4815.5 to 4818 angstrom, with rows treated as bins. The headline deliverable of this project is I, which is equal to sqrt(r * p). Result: 1.1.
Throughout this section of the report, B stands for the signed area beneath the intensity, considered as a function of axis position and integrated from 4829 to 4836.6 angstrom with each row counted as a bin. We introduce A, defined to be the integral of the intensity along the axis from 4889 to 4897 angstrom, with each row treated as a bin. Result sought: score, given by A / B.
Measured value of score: 1.11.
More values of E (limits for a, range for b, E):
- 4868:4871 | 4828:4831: 1.19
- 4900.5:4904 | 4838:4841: 0.91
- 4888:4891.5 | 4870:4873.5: 0.89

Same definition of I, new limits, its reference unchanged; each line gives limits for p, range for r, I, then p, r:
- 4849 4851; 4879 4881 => 2.2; 1.3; 3.9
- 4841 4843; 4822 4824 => 1.9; 1.8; 2.0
